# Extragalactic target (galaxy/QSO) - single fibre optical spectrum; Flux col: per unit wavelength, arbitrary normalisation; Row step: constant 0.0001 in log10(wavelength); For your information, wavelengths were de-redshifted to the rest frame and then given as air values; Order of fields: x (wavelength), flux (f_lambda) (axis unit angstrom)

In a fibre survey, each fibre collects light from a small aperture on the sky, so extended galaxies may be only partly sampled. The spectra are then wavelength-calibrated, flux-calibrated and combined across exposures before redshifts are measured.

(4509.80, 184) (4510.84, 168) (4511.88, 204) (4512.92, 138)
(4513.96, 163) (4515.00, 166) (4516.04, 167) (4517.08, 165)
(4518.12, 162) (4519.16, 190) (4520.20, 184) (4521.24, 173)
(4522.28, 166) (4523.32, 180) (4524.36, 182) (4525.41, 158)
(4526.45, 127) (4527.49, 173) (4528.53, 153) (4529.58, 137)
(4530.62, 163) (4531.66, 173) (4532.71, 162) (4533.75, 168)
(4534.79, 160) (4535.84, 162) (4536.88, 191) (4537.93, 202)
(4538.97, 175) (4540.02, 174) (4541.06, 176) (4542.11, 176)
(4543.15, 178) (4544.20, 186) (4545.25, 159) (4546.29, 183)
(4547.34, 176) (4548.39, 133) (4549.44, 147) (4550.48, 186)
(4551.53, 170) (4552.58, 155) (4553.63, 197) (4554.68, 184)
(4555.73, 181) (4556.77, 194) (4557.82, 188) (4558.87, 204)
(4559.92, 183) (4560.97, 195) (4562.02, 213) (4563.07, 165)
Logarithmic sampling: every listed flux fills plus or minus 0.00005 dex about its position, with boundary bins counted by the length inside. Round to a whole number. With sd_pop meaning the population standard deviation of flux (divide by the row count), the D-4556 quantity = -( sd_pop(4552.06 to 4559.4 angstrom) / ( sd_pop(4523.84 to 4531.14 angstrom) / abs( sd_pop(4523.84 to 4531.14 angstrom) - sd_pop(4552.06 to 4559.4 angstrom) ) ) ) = -3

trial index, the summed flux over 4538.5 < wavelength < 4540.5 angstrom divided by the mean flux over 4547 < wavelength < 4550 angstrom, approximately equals 2.3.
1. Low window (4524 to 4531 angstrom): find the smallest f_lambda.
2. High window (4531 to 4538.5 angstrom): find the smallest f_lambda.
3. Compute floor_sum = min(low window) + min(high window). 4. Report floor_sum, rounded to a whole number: 287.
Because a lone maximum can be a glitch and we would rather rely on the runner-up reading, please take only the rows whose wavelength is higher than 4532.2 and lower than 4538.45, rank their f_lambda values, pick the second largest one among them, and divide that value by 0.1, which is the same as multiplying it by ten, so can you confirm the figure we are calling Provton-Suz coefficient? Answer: 1910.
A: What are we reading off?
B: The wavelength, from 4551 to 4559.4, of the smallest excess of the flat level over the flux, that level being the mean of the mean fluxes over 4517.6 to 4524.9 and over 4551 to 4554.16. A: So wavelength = 4558.87 angstrom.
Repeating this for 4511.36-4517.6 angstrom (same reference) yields 4511.88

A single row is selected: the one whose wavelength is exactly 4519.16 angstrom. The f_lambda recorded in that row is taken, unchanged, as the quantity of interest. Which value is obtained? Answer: 190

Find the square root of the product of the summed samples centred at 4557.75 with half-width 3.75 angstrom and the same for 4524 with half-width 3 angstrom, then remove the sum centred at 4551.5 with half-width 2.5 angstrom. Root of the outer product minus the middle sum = 290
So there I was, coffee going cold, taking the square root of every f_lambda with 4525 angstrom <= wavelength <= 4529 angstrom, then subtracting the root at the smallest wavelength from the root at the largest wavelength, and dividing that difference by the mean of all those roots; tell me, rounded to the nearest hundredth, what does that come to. -0.02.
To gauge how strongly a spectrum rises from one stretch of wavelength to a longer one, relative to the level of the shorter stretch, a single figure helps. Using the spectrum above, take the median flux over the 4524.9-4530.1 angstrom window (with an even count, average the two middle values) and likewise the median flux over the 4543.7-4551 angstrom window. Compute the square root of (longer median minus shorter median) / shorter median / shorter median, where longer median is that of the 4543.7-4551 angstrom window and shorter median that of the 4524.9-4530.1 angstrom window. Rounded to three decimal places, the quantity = 0.031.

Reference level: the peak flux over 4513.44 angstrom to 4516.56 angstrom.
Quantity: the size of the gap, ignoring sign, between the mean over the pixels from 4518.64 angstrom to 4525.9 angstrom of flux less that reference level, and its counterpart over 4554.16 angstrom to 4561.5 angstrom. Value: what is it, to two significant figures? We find 14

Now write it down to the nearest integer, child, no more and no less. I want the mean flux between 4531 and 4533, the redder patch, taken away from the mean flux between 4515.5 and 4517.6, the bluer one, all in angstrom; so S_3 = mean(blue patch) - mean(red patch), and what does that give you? -2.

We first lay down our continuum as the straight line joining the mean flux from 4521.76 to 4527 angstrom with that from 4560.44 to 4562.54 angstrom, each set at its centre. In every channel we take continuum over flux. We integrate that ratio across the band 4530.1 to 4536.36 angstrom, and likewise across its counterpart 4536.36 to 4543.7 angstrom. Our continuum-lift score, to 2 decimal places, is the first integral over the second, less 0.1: 0.80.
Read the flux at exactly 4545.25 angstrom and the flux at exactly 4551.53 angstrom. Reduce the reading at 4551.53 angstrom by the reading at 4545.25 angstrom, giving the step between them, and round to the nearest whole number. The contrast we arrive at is 11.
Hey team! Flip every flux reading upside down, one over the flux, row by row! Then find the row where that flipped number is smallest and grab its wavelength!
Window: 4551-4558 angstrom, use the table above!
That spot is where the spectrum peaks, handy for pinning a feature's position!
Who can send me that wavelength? 4553.63 angstrom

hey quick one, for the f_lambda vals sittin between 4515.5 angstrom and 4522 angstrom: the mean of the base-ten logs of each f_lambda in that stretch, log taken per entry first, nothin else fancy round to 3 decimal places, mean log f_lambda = 2.239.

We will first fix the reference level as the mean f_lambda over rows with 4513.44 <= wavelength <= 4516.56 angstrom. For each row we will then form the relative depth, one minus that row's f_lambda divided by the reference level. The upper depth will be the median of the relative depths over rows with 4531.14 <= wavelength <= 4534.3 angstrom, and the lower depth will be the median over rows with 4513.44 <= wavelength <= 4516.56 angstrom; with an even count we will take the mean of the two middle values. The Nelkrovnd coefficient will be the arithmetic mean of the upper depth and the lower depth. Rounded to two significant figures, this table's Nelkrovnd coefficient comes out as -0.010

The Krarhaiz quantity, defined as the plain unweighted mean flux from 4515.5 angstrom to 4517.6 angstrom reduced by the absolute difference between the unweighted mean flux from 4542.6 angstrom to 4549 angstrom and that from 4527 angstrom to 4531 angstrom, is 153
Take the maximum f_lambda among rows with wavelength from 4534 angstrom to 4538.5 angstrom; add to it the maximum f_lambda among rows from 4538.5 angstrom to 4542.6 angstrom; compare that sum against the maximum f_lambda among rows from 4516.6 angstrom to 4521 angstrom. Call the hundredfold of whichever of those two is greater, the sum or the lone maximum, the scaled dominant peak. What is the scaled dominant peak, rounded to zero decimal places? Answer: 37800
